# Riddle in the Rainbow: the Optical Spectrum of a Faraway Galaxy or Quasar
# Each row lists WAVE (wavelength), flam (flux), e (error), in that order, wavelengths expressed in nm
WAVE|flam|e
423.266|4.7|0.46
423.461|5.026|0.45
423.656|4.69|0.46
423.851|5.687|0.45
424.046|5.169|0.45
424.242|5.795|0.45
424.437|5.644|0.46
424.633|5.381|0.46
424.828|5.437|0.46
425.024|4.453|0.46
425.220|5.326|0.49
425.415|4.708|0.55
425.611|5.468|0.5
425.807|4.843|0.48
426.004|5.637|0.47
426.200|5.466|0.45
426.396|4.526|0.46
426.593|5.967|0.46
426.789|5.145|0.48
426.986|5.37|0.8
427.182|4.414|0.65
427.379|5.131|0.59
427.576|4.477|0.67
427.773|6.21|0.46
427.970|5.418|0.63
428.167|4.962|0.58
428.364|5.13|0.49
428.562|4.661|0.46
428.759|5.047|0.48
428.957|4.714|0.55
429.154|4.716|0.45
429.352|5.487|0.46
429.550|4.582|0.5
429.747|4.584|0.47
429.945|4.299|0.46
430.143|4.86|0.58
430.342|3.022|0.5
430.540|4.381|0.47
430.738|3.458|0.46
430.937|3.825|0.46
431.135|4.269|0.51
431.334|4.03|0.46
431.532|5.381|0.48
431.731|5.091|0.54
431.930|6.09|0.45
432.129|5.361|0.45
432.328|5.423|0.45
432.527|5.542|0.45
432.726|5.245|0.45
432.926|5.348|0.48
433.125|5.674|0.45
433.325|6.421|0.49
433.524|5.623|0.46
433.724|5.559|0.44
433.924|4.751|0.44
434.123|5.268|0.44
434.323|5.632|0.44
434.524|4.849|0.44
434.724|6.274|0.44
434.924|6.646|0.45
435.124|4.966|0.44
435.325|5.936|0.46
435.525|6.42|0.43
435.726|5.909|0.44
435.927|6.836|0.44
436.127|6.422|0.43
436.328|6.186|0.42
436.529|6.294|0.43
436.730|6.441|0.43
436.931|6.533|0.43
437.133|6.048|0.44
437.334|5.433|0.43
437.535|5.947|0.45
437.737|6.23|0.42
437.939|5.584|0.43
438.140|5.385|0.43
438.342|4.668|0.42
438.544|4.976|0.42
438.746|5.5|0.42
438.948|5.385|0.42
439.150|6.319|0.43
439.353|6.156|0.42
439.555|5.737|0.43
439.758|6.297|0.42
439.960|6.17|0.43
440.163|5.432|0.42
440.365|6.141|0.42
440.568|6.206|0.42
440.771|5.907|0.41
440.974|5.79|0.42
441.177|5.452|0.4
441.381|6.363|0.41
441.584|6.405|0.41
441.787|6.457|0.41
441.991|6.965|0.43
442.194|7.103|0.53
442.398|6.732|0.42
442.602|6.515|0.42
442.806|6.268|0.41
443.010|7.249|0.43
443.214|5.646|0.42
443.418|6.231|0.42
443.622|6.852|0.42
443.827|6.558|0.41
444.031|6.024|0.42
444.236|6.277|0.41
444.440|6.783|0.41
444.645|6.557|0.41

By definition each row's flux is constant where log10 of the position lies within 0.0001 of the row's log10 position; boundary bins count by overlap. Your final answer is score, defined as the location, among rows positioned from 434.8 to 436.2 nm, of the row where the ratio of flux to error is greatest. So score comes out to 435.927 nm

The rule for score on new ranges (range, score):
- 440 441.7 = 441.584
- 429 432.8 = 431.930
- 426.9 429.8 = 427.773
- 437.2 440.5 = 439.758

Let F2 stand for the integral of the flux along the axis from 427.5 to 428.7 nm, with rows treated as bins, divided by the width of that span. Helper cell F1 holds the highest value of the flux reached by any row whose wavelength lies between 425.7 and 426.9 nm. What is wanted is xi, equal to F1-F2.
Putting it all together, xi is 0.8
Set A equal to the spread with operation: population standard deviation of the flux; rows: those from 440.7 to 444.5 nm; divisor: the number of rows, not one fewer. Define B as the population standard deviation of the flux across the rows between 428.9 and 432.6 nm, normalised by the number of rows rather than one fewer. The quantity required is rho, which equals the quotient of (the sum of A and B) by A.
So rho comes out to 2.59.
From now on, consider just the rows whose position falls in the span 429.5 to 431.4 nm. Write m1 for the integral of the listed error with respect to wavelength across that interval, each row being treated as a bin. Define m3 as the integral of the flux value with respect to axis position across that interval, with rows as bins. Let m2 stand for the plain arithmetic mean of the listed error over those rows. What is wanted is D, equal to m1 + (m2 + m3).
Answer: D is 9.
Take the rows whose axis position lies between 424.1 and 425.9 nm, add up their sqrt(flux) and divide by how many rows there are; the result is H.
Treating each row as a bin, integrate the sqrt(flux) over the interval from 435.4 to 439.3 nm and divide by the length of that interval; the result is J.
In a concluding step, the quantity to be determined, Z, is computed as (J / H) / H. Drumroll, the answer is 0.47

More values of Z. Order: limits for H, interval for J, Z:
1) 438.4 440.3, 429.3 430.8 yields 0.36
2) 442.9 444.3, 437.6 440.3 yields 0.37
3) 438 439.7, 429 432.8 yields 0.39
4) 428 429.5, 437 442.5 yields 0.49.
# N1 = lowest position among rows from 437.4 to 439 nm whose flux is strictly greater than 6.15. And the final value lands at 437.737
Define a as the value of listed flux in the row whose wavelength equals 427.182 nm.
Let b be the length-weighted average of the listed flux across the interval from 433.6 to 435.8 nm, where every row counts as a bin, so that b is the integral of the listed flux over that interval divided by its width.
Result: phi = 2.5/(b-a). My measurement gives 2.0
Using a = 4.414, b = 5.7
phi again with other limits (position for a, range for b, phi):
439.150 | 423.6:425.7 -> -2.4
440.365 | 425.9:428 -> -2.8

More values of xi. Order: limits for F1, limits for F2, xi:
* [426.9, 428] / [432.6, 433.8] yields 0.6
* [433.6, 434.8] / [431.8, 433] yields 0.8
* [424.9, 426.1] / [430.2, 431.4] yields 1.8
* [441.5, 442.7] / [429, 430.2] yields 2.4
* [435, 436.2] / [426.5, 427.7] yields 1.7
